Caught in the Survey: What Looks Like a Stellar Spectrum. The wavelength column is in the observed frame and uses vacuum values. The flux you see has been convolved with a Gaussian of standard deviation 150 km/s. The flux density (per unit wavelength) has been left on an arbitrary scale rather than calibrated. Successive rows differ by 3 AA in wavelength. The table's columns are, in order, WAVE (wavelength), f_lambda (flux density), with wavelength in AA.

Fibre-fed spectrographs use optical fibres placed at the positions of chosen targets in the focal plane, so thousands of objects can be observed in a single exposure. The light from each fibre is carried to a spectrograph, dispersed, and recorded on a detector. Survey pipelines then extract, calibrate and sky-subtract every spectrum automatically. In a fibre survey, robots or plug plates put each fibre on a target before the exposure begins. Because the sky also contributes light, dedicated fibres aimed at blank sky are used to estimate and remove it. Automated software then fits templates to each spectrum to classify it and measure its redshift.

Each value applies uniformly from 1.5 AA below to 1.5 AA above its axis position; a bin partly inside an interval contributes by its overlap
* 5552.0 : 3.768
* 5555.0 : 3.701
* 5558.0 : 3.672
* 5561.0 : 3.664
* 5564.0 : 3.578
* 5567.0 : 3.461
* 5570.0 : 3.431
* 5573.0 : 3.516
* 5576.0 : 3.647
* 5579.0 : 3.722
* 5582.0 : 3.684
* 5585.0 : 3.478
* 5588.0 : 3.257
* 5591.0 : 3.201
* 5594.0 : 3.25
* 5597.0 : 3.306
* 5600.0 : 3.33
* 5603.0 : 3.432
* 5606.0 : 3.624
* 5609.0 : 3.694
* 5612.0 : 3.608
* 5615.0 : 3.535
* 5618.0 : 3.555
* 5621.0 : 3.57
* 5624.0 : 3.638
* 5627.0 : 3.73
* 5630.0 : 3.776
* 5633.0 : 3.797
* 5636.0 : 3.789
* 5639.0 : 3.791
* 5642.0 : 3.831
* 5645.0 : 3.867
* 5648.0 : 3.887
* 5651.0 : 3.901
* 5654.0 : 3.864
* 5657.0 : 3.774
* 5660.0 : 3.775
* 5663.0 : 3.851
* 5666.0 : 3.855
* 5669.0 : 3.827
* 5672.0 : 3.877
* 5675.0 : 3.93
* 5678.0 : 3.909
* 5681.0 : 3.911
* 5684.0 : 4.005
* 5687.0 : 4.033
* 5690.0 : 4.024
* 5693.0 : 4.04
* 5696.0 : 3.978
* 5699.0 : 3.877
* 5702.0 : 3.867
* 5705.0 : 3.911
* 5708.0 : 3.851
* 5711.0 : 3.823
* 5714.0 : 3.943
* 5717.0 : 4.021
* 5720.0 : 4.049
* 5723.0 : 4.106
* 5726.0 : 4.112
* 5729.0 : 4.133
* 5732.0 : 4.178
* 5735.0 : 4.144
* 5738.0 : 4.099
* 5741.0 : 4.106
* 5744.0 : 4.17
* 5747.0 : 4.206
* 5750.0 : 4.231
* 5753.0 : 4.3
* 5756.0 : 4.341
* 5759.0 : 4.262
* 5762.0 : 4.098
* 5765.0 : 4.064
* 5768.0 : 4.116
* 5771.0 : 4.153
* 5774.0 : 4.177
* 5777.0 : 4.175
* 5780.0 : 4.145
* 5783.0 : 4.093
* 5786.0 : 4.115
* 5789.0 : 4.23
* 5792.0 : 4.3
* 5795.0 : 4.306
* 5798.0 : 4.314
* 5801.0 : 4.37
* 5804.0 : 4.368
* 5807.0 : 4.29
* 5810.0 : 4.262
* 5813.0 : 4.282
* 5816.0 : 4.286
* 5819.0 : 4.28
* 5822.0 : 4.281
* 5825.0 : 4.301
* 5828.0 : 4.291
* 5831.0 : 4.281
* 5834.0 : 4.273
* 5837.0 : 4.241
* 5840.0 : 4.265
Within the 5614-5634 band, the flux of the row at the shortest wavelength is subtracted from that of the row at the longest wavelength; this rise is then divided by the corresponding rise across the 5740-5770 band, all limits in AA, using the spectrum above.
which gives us 26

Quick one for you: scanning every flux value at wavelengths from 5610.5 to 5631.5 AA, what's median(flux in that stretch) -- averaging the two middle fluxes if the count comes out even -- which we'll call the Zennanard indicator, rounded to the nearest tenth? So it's 3.6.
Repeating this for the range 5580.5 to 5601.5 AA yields 3.3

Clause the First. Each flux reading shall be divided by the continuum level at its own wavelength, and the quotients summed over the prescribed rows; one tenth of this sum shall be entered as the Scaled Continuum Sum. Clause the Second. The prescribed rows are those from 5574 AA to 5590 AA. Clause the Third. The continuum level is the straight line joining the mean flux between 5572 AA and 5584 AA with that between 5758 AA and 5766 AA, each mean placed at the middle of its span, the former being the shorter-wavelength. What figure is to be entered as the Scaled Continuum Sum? 0.49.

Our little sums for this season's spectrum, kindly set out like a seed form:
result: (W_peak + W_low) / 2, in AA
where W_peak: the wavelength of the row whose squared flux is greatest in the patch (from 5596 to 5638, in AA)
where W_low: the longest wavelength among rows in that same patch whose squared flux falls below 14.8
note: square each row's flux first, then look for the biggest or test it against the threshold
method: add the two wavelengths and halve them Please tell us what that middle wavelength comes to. 5634.5 AA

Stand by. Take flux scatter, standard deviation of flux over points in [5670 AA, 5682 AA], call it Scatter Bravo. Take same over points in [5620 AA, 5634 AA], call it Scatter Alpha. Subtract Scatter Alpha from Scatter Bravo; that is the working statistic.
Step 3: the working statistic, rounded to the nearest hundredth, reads -0.07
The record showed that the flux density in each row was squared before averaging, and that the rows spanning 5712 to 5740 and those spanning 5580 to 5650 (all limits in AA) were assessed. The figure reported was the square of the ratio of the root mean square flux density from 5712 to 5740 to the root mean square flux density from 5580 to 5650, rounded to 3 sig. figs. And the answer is 1.29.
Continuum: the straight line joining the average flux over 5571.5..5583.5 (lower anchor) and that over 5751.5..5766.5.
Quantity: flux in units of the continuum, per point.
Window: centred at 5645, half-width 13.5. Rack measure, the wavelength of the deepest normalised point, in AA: 5657.0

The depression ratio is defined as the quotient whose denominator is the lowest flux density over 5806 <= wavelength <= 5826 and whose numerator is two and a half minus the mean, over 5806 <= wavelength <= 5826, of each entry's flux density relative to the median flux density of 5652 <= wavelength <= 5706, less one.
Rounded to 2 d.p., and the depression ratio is 0.56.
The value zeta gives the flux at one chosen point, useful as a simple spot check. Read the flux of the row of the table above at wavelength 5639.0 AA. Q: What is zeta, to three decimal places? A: 3.791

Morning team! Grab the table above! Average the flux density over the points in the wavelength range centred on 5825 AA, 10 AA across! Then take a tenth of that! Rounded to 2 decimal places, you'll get 0.43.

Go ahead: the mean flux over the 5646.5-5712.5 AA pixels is 3.9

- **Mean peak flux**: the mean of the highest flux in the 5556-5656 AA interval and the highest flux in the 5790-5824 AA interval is 4.14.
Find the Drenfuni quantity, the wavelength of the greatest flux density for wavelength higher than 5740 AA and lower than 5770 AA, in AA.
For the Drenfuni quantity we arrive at 5756.0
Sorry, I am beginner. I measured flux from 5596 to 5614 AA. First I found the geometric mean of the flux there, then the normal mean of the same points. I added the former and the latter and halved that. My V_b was 3.5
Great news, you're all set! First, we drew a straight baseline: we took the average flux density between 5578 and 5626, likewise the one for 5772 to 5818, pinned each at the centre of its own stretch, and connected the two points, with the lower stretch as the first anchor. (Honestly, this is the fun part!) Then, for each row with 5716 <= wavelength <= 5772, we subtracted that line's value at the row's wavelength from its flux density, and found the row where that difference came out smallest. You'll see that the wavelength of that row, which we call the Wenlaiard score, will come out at 5765.0 AA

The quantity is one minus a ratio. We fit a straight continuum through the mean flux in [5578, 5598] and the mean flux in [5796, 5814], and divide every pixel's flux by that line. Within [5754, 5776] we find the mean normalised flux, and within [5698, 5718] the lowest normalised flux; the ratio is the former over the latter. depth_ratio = -0.03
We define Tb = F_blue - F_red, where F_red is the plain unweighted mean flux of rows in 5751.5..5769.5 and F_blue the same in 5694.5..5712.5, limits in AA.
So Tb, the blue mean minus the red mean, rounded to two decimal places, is -0.31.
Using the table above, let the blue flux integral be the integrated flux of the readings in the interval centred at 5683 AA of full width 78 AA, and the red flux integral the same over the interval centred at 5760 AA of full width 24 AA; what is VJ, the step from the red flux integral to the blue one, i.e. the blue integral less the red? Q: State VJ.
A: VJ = 204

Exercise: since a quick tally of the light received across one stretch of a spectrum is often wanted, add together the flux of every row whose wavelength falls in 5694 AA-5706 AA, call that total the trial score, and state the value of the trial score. 15.6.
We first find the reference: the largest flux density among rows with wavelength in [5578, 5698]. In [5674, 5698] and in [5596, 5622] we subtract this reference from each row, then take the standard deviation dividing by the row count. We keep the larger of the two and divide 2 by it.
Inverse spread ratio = 16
